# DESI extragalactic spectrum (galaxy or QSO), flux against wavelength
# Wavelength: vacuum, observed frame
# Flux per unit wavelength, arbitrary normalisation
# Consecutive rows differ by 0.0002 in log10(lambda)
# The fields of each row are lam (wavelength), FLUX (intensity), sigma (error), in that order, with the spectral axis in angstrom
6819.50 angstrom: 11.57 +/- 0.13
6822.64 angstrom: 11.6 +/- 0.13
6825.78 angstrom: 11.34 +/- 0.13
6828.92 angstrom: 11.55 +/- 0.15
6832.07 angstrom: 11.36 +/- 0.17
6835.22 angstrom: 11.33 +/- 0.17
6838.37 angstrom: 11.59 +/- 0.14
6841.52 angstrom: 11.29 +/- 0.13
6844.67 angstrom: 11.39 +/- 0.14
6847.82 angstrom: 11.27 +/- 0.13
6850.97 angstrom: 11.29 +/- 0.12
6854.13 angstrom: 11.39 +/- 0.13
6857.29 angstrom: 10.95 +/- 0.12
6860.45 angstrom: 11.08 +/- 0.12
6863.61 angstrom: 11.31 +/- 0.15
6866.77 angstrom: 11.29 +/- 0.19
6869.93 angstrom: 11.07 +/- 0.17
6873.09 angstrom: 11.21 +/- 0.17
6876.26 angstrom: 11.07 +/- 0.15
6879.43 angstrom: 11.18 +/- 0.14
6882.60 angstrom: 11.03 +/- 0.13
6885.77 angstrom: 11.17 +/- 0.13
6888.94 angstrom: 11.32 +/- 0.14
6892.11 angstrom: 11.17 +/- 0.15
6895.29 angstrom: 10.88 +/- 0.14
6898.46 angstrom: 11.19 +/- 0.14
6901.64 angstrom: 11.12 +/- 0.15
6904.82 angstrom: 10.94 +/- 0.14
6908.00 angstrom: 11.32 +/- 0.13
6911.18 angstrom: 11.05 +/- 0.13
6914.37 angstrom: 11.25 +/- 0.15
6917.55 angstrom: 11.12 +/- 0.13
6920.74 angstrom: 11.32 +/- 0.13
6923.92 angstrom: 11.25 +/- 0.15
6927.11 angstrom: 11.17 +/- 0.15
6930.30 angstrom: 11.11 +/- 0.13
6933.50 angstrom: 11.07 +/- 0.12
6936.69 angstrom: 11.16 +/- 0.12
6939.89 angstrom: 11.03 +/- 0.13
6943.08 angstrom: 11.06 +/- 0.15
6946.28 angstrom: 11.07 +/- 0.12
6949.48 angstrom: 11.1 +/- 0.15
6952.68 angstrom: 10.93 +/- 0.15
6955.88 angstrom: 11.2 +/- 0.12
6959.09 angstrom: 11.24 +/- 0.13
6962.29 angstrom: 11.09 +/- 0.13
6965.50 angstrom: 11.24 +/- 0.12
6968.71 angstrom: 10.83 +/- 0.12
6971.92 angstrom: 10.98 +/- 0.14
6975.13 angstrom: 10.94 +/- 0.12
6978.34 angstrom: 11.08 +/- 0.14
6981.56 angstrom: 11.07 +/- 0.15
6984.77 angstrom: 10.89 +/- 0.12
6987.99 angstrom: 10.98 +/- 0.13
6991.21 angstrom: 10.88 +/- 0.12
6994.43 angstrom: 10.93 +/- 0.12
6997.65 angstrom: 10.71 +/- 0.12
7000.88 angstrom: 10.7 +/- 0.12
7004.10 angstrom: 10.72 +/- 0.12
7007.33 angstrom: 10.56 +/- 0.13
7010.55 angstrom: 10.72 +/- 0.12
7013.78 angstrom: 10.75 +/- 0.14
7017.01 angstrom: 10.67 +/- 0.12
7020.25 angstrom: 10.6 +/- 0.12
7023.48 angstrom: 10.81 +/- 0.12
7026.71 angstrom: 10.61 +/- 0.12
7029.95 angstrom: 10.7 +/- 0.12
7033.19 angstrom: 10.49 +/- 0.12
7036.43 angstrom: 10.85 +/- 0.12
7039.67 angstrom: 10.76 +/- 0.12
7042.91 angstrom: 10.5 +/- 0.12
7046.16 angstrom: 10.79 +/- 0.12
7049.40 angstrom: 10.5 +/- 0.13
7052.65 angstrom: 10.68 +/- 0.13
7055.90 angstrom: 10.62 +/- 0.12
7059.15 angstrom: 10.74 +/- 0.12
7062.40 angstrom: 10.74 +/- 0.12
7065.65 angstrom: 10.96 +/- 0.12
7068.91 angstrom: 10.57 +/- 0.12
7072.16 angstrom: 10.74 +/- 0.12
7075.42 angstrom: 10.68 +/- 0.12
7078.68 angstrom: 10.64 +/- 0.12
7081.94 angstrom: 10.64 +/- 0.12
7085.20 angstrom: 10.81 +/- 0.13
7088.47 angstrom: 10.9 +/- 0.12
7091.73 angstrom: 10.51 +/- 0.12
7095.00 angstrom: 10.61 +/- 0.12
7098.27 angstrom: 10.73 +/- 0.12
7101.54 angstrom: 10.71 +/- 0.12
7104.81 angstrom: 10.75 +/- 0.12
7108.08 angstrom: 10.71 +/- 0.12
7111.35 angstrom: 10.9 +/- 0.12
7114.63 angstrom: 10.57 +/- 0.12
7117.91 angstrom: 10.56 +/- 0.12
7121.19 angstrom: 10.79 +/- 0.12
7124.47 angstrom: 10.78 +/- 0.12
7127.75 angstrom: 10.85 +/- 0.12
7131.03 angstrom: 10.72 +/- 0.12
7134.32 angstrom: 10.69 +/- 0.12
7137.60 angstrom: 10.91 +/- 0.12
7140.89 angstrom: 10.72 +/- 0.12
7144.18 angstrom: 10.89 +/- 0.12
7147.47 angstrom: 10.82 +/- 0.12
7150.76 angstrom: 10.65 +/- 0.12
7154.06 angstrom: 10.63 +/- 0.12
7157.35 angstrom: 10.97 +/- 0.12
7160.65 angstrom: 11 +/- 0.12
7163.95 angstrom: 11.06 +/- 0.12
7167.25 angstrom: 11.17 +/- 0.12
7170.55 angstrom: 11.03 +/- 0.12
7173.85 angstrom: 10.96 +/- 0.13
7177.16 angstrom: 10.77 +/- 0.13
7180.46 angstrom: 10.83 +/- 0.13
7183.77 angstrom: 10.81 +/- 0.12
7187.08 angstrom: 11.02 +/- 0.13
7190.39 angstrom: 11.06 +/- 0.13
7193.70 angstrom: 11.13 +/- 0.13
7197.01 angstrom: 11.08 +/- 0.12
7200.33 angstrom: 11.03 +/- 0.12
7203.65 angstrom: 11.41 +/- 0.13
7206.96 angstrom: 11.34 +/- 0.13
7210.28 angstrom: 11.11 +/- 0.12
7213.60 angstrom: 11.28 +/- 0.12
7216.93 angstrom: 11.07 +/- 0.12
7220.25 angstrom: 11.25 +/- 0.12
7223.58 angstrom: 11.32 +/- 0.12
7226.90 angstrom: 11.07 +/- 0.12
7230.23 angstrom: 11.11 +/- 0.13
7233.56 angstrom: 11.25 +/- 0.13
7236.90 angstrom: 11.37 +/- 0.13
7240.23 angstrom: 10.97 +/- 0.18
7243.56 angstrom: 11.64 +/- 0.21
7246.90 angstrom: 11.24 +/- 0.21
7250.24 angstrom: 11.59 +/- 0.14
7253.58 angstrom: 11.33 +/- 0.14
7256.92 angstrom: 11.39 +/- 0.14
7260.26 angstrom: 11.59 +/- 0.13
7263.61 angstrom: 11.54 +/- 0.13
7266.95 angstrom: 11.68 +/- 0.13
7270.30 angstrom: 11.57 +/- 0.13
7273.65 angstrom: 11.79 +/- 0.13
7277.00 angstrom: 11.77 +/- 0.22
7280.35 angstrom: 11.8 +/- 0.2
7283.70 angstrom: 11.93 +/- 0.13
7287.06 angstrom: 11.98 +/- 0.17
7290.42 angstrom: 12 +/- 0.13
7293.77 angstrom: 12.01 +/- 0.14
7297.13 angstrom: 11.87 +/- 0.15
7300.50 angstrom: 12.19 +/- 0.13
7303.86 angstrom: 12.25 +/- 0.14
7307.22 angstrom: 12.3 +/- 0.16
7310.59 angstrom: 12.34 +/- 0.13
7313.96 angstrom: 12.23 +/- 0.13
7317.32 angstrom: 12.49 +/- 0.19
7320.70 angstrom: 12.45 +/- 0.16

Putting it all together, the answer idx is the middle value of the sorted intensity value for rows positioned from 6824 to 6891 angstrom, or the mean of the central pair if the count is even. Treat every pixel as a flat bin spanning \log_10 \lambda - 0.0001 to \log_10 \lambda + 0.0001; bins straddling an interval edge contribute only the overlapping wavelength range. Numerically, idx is 11.3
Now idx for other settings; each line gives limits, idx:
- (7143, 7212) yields 11.0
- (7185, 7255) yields 11.2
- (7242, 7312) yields 11.8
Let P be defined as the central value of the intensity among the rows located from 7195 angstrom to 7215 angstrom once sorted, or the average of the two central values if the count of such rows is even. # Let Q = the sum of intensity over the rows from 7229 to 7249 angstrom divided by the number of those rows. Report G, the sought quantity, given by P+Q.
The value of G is 22.5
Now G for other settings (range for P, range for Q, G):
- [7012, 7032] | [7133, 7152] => 21.5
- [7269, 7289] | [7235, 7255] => 23.2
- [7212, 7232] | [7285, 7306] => 23.2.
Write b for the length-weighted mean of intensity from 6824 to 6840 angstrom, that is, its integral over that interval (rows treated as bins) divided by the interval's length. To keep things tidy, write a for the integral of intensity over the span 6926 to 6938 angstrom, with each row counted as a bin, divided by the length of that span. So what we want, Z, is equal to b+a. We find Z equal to 22.6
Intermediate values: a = 11.1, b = 11.4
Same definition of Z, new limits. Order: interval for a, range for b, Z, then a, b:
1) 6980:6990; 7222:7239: 22.2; 11.0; 11.2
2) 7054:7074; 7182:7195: 21.7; 10.7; 11.0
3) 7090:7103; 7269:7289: 22.5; 10.6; 11.8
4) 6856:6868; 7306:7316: 23.5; 11.2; 12.3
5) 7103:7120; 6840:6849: 22.0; 10.7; 11.3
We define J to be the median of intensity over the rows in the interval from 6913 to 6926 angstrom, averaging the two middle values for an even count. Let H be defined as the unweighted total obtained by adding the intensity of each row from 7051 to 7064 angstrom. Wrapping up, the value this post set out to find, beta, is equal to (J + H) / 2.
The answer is 27.0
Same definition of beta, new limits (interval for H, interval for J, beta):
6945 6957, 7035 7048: 27.5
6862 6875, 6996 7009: 27.8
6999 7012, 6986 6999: 26.8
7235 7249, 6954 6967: 28.2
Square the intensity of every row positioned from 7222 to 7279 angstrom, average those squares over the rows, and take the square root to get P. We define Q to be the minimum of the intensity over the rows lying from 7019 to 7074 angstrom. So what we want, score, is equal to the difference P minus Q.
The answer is 0.94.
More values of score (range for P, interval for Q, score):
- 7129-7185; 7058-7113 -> 0.35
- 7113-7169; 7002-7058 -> 0.32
